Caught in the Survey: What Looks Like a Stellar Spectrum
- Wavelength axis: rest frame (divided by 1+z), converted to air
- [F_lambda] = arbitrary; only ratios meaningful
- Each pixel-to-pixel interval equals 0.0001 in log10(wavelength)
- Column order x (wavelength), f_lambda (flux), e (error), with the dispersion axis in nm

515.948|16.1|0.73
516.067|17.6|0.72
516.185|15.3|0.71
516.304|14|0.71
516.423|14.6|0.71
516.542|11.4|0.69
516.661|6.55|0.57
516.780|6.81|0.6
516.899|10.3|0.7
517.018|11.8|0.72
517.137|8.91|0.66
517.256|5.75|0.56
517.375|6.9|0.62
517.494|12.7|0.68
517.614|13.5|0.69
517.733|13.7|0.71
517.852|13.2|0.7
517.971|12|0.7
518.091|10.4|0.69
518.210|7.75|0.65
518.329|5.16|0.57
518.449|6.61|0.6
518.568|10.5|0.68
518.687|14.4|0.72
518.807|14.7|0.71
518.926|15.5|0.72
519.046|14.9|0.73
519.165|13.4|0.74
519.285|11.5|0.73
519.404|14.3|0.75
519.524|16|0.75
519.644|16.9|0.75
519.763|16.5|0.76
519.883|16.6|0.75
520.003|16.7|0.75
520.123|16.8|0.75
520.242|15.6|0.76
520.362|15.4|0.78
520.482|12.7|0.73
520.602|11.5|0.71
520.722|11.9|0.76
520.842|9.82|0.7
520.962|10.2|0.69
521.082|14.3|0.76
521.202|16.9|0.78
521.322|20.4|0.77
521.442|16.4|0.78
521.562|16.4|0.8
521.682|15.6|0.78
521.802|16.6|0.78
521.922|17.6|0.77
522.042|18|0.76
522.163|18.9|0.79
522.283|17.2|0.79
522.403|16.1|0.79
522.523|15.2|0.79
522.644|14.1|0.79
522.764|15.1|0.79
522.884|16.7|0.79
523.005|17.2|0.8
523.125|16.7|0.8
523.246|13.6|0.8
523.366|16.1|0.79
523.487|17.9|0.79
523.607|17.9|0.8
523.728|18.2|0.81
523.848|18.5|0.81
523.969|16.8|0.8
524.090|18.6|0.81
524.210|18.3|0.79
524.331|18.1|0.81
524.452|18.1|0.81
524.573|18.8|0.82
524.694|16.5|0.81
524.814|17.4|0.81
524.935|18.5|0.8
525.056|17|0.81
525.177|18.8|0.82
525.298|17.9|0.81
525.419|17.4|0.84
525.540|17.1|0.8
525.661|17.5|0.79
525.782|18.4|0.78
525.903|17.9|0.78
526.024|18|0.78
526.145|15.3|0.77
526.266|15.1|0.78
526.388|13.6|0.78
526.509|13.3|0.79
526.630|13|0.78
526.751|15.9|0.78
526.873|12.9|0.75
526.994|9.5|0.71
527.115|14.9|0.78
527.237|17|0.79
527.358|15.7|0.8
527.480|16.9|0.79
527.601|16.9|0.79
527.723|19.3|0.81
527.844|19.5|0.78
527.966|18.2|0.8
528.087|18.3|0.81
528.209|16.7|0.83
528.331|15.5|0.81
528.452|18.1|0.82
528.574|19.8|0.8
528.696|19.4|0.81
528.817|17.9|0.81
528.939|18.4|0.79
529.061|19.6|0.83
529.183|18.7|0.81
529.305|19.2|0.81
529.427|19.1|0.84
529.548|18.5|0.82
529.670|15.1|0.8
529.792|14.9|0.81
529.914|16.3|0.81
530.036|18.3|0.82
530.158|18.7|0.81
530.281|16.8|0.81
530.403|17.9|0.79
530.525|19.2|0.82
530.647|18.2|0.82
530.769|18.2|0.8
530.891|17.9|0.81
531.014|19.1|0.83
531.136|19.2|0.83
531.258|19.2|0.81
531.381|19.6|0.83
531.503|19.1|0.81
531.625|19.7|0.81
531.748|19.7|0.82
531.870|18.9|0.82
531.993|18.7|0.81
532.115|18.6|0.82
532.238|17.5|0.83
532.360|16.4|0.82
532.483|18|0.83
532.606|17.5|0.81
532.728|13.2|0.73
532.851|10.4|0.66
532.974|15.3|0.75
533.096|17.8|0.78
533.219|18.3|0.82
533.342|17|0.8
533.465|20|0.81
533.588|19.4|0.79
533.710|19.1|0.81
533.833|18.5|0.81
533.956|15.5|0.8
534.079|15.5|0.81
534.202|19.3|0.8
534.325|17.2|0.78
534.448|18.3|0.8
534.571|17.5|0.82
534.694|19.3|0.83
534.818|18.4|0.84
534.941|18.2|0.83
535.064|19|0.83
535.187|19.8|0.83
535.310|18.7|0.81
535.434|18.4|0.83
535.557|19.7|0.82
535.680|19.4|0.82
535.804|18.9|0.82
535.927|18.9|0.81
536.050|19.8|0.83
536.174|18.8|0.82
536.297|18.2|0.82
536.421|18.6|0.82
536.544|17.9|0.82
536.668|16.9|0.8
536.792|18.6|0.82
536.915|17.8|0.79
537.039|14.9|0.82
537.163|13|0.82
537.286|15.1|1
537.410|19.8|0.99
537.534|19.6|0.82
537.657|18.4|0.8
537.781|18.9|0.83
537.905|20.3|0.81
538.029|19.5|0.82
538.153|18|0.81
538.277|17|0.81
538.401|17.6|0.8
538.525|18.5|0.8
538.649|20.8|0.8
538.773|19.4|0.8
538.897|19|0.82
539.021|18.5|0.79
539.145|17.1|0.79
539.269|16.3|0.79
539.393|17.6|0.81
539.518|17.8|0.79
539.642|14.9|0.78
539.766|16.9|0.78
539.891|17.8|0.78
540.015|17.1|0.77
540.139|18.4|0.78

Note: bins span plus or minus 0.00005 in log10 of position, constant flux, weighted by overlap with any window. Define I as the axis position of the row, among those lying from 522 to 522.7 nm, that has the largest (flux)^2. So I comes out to 522.163 nm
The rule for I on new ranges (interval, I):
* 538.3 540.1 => 538.649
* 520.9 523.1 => 521.322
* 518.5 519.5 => 518.926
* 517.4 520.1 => 519.644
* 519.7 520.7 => 520.123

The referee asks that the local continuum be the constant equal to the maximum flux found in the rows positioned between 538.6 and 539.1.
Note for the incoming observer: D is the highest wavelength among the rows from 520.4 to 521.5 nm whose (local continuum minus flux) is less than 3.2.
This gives 521.322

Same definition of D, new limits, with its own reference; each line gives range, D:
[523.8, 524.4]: 524.331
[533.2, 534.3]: 534.202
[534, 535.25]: 535.187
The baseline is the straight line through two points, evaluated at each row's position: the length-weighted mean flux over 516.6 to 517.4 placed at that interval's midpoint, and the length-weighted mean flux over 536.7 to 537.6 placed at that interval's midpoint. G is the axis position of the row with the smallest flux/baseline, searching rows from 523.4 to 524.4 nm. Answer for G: 523.969 nm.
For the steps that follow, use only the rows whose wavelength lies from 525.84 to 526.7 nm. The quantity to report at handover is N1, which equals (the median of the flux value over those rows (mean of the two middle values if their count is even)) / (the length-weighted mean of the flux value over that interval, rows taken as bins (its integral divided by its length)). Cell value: 0.99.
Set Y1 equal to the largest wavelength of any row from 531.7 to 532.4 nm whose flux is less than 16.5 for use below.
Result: 532.360 nm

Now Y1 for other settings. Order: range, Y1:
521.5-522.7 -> 522.644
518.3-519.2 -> 519.165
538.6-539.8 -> 539.642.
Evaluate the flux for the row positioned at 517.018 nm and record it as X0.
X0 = 11.8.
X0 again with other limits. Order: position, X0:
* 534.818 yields 18.4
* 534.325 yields 17.2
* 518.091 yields 10.4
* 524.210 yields 18.3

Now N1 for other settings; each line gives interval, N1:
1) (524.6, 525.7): 0.99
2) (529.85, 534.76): 1.03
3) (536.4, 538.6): 1.02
